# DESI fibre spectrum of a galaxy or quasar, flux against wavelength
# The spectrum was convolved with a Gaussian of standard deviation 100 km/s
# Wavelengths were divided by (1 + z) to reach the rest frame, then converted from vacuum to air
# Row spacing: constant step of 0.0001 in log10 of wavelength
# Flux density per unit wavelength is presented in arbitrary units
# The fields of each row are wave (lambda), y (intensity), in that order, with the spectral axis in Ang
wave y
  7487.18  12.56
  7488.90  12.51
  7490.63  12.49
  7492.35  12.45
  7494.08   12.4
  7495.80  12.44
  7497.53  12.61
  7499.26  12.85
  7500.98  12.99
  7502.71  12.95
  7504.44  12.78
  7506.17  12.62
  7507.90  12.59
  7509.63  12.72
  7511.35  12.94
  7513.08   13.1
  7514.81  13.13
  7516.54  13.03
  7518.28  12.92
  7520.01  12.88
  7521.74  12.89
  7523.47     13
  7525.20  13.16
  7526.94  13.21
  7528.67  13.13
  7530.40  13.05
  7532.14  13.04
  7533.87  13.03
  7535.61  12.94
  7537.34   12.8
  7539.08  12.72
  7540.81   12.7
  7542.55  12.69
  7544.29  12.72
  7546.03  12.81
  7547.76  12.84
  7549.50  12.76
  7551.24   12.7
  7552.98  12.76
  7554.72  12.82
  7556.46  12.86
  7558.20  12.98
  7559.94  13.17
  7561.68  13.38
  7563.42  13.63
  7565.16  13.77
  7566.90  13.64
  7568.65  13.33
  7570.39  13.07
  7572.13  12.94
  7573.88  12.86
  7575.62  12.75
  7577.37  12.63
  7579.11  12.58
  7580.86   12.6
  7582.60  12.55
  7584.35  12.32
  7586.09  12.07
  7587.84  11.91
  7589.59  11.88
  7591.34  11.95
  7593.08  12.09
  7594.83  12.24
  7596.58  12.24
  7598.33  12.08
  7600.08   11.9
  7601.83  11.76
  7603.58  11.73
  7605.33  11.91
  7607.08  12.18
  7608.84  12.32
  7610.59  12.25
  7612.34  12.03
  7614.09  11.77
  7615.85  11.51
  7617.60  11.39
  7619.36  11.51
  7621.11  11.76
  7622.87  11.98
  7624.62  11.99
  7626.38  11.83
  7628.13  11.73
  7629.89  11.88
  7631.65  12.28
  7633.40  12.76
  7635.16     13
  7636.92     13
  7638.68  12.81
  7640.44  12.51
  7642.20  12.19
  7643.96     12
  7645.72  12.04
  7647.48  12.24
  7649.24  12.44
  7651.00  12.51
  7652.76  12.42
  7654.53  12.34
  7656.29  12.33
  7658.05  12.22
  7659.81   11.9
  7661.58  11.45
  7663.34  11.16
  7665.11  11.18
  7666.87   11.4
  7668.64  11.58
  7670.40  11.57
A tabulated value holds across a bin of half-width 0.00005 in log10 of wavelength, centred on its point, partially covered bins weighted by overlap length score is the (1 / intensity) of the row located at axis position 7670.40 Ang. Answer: 0.086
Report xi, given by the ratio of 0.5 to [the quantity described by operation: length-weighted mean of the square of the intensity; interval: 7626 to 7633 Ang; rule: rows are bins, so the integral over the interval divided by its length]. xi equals 0.0035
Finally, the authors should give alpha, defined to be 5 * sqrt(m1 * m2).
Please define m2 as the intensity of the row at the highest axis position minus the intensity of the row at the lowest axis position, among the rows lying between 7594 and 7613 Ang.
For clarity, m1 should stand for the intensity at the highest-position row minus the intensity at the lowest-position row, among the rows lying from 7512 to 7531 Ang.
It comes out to 0.5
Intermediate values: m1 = -0.05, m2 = -0.2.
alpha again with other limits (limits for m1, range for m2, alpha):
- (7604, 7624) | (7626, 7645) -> 0.5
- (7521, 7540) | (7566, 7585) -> 2.4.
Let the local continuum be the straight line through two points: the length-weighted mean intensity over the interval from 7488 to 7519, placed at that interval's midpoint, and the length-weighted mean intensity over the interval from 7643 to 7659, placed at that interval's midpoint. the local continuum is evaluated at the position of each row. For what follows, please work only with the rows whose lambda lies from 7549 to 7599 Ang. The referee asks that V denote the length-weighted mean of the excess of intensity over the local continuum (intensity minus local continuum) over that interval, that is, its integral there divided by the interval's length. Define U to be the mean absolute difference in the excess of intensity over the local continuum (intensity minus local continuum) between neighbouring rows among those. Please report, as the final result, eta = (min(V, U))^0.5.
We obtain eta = 0.357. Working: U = 0.127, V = 0.18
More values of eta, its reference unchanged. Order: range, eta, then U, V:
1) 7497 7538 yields 0.316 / 0.100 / 0.23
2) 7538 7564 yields 0.303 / 0.092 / 0.29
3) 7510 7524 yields 0.284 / 0.081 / 0.27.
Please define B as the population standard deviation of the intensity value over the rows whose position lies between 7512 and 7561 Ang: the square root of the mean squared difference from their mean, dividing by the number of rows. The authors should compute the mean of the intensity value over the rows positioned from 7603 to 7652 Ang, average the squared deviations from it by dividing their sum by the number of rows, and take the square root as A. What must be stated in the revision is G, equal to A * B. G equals 0.068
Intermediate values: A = 0.42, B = 0.16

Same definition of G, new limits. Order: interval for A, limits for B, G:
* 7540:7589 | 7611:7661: 0.177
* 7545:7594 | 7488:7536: 0.121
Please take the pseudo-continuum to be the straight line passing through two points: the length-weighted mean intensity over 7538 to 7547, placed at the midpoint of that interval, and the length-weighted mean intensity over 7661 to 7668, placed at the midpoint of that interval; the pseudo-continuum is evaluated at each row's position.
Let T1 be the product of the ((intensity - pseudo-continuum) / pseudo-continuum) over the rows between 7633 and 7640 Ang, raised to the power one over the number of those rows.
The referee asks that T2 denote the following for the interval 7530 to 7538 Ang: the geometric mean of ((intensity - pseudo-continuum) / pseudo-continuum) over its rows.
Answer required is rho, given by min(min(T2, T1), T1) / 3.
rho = 0.002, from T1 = 0.108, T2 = 0.007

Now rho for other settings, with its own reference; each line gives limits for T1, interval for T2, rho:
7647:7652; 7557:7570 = 0.023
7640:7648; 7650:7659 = 0.018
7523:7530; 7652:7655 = 0.004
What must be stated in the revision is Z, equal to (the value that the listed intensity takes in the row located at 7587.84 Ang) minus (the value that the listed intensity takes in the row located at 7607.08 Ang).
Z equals -0.3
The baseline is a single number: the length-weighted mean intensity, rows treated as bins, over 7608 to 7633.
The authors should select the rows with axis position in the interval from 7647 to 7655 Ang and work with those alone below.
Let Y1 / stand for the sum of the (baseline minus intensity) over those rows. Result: -2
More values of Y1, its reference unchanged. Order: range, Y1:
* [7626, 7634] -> -1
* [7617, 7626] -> 1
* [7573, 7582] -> -4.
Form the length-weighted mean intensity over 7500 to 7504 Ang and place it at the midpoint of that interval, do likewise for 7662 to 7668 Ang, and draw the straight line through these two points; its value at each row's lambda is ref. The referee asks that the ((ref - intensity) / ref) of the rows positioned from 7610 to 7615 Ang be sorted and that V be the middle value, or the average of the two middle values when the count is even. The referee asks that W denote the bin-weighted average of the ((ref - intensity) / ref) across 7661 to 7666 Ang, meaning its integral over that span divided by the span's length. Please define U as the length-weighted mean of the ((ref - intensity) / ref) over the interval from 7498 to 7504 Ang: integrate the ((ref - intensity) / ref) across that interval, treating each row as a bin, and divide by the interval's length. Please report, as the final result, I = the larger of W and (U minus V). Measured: 0.02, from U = 0.00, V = -0.018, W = 0.003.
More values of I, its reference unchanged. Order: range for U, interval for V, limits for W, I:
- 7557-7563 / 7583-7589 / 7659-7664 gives -0.02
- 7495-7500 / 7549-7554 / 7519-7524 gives 0.05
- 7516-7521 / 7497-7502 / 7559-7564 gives -0.02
